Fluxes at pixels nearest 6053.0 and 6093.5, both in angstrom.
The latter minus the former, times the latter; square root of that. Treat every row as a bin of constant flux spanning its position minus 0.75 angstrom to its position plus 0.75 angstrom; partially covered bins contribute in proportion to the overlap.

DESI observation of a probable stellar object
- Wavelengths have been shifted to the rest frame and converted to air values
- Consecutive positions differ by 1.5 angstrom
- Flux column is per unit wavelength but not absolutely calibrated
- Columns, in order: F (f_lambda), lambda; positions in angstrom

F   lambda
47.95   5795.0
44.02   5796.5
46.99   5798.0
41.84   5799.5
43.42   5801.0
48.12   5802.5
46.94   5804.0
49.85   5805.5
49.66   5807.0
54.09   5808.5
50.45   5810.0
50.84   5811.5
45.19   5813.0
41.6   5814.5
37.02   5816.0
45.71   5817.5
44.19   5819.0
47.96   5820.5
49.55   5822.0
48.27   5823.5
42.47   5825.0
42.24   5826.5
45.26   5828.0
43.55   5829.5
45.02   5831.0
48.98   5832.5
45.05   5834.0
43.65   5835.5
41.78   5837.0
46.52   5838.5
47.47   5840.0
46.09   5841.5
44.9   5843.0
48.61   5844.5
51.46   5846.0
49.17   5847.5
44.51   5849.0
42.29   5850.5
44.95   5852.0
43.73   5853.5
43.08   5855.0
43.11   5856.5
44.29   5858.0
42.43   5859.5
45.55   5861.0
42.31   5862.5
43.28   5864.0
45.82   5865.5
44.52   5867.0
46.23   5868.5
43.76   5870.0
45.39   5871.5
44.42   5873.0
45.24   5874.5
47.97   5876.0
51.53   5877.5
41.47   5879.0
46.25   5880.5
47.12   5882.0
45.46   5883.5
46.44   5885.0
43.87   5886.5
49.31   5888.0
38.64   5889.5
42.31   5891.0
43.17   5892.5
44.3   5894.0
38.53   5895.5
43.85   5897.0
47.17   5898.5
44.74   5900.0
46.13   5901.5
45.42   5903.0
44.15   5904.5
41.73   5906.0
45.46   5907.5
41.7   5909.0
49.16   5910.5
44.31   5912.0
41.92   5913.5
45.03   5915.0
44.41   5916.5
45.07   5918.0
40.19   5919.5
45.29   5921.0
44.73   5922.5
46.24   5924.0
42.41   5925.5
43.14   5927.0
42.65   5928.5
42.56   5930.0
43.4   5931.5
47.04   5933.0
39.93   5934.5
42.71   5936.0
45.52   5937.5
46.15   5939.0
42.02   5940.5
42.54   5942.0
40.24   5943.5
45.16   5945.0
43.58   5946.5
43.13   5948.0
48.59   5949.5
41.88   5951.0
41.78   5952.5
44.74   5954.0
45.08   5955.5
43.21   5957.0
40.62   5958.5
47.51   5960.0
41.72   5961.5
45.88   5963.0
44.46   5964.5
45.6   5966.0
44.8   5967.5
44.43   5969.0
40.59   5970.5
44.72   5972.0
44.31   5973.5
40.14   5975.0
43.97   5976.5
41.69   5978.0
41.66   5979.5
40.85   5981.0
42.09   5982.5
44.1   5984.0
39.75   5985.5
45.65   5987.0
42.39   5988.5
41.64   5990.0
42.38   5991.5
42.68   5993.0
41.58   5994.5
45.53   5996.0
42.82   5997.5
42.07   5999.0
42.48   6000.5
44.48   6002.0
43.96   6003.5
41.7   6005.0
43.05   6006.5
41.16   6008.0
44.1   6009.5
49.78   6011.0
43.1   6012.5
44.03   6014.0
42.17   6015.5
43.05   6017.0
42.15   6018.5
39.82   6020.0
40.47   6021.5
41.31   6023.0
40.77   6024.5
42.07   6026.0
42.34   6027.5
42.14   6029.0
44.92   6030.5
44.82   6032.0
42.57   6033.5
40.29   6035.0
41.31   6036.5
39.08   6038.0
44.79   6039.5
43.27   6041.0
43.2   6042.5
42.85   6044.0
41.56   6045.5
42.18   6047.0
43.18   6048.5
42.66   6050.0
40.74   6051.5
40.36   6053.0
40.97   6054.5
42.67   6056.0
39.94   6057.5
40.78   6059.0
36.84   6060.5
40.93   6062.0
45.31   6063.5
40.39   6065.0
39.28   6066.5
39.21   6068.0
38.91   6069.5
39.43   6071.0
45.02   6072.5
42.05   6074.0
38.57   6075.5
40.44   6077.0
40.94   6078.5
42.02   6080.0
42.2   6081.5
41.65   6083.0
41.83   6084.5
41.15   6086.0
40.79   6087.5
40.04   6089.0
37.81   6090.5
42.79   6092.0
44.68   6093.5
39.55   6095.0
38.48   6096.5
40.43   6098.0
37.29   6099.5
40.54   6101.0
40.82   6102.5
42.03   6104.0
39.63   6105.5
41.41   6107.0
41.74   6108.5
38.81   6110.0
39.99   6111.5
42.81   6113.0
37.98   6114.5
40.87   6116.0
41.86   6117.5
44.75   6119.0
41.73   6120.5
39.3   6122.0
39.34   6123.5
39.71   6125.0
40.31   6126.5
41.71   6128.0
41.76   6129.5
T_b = 13.9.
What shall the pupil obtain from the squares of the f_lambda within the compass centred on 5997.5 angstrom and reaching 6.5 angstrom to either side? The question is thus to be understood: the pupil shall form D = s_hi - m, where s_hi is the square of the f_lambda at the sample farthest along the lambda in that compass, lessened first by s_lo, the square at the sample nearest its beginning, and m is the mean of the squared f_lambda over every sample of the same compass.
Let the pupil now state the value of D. -1723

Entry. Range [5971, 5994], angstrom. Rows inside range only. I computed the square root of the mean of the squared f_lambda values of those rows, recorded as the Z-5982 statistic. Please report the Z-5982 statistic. 42.6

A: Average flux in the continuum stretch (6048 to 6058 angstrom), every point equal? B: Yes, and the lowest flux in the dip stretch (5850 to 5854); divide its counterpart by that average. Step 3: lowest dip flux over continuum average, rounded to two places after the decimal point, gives 1.02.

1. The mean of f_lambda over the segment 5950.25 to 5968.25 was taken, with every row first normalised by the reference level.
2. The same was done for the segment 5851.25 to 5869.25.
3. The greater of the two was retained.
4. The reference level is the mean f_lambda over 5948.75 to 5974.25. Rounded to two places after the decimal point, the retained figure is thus 1.00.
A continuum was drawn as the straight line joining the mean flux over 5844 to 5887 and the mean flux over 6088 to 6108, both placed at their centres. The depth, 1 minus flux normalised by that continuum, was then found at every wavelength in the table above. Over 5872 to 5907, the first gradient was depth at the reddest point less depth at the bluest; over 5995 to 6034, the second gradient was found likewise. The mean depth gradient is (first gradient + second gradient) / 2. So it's 0.05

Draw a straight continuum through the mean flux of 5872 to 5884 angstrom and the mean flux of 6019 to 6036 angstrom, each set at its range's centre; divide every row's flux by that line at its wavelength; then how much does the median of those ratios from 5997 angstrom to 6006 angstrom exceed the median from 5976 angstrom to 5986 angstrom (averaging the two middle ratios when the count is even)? 0.036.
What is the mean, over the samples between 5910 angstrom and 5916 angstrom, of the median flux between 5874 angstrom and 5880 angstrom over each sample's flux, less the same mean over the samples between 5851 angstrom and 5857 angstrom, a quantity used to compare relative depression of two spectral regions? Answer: -0.03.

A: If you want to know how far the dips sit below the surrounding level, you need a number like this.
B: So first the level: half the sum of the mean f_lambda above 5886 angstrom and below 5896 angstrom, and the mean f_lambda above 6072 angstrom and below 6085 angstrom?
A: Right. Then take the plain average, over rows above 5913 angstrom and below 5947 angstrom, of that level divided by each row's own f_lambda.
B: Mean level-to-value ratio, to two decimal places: 0.97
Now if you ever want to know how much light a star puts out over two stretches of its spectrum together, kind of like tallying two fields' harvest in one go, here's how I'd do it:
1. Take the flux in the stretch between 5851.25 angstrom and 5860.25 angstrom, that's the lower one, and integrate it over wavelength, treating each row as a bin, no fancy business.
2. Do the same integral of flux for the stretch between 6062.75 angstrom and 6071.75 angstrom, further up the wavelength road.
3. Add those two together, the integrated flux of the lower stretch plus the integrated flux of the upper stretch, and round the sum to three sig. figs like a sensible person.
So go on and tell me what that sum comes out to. 756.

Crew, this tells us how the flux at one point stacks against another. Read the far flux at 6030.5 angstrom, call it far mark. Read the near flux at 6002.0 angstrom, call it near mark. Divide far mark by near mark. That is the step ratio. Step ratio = 1.01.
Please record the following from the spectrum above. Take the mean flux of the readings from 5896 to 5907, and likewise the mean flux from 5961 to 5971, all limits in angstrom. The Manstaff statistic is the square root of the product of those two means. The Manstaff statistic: 44.3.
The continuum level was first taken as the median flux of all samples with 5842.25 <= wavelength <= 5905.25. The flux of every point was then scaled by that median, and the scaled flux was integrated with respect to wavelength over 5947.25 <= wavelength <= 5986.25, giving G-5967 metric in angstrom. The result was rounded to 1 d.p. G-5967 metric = 37.9 angstrom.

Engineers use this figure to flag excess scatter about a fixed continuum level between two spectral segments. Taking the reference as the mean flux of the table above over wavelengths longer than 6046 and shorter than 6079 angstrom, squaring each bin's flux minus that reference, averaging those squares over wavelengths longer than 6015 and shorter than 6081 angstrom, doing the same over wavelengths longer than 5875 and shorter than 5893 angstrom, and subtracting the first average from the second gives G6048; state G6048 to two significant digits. 27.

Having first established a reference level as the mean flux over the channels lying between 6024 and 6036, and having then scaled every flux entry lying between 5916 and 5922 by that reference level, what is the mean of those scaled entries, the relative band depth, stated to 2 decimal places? 1.03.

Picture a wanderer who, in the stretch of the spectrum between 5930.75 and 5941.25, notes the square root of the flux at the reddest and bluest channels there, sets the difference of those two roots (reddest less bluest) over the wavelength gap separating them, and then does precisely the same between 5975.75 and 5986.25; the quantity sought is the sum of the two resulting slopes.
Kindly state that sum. -0.048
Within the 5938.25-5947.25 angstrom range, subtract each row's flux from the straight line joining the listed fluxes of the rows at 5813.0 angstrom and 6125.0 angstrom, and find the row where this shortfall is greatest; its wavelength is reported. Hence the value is 5943.5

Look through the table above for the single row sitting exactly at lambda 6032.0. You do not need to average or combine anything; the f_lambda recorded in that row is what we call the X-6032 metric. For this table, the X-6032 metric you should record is 44.82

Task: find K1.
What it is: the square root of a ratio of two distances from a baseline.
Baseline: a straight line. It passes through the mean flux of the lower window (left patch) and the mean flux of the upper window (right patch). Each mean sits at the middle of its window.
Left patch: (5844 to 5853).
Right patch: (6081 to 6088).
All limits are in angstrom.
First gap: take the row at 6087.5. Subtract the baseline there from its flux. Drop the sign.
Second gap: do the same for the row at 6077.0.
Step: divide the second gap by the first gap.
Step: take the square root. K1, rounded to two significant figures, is 1.4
